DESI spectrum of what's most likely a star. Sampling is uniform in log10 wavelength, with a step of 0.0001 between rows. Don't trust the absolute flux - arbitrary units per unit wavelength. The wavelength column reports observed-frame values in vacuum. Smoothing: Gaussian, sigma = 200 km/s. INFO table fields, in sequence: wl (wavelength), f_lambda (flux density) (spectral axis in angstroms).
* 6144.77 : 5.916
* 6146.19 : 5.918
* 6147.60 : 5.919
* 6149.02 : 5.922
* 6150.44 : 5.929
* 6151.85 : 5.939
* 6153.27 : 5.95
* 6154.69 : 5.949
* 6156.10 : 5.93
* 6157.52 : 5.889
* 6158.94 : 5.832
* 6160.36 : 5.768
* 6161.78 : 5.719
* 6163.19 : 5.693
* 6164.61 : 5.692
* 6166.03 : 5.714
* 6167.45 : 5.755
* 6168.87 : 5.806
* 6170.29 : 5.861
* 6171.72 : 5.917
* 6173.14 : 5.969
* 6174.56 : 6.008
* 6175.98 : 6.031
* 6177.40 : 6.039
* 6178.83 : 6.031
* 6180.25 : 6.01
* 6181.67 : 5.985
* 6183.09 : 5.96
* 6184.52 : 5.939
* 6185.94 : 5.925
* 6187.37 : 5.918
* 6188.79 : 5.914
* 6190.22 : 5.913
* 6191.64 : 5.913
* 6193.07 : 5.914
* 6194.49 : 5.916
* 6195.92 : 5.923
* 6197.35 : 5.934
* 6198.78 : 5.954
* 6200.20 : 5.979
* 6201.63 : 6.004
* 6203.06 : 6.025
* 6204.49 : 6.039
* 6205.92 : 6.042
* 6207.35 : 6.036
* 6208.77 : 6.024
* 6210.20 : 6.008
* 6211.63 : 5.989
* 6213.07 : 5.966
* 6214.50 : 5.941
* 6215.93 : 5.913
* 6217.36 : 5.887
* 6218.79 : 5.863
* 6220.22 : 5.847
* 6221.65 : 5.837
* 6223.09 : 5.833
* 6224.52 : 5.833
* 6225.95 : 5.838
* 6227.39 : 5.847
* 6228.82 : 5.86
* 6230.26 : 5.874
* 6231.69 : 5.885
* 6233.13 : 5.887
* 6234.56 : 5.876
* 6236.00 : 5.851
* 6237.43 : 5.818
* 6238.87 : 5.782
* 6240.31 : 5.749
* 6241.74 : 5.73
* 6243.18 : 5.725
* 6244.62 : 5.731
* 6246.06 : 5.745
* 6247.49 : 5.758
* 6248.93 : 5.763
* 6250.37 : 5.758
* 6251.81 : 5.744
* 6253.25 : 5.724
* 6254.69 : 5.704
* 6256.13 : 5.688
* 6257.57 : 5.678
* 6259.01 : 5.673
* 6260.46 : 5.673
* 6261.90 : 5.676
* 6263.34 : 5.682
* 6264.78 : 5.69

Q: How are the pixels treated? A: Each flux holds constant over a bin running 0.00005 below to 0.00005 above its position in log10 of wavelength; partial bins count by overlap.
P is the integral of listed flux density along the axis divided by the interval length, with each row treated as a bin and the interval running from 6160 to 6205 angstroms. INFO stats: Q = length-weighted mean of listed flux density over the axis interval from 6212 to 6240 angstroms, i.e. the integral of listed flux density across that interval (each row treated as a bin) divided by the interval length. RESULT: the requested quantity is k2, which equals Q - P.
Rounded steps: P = 5.91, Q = 5.86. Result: -0.05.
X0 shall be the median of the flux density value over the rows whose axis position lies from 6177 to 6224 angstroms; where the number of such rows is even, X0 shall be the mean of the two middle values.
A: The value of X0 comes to 5.94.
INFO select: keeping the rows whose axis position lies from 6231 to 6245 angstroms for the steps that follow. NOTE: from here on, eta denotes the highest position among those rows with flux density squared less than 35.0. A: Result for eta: 6244.62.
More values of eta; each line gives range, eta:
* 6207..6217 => 6215.93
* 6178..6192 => 6191.64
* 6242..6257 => 6256.13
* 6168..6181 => 6170.29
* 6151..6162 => 6161.78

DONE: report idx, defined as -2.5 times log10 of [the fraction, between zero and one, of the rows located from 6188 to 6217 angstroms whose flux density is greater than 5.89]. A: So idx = 0.00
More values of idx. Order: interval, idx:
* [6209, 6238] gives 1.51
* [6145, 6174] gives 0.75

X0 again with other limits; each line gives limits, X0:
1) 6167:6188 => 5.96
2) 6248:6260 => 5.71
